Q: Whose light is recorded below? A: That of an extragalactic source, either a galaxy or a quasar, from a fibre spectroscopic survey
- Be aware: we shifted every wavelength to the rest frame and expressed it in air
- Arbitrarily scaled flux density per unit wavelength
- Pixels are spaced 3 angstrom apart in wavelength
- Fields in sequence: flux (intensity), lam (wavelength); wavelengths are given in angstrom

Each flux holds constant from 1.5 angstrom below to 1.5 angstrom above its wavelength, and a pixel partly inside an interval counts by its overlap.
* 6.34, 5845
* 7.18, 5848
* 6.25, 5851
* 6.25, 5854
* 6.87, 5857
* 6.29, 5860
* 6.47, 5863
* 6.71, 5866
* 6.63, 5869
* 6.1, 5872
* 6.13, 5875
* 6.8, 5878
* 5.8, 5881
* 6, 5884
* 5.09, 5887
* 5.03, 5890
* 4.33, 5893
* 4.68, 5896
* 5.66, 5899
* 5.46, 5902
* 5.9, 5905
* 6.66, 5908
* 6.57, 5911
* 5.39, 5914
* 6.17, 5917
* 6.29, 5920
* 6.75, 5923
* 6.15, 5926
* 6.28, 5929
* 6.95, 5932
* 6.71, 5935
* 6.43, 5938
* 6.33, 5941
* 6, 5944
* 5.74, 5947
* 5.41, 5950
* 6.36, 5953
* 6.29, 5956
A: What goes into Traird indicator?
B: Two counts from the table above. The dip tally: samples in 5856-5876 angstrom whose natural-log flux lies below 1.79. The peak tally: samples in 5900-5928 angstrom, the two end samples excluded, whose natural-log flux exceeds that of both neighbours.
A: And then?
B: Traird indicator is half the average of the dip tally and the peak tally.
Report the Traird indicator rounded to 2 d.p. 0.50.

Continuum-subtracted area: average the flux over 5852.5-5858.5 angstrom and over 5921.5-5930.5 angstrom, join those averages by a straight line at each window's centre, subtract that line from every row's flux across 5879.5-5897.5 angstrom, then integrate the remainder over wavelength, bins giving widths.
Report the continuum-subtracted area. -24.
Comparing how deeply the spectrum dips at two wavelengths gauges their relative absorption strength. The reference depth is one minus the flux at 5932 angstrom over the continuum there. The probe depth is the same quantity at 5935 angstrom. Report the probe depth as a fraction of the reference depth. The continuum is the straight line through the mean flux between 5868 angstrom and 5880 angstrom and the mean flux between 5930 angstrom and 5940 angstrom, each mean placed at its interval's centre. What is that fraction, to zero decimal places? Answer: 0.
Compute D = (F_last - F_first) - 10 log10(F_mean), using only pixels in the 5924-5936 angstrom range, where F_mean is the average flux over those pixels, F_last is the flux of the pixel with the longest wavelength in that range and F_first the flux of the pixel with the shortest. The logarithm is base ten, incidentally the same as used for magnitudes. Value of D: -7.6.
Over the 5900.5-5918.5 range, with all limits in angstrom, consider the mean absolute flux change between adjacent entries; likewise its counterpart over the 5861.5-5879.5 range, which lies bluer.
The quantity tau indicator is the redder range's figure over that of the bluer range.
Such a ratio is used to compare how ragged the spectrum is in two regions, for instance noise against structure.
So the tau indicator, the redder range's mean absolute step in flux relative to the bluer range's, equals 2.1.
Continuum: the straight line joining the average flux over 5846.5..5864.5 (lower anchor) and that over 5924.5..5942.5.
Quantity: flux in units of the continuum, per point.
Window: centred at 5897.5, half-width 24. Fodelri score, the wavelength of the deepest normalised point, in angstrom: 5893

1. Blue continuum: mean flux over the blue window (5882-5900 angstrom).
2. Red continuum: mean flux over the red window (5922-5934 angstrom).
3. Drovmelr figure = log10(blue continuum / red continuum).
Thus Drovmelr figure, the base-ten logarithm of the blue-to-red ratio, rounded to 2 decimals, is -0.10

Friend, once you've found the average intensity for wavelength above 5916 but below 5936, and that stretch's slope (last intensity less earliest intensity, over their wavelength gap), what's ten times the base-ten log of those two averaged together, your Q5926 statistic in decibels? 5.12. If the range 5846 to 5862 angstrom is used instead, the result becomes 5.11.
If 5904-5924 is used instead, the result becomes 4.98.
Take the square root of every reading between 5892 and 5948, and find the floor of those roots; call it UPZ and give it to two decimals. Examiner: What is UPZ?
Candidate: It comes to 2.08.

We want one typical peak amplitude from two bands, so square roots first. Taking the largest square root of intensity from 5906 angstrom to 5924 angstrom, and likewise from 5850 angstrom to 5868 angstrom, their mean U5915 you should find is 2.61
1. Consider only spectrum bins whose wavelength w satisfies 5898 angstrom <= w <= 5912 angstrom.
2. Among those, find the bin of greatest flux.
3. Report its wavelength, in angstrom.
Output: 5908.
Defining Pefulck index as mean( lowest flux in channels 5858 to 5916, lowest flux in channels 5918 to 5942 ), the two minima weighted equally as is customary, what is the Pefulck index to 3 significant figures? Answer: 5.24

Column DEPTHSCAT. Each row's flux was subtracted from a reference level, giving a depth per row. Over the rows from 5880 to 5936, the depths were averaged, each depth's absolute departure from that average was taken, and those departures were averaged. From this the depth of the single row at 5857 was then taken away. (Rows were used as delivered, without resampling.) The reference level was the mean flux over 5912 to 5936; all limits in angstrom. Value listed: 1.13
